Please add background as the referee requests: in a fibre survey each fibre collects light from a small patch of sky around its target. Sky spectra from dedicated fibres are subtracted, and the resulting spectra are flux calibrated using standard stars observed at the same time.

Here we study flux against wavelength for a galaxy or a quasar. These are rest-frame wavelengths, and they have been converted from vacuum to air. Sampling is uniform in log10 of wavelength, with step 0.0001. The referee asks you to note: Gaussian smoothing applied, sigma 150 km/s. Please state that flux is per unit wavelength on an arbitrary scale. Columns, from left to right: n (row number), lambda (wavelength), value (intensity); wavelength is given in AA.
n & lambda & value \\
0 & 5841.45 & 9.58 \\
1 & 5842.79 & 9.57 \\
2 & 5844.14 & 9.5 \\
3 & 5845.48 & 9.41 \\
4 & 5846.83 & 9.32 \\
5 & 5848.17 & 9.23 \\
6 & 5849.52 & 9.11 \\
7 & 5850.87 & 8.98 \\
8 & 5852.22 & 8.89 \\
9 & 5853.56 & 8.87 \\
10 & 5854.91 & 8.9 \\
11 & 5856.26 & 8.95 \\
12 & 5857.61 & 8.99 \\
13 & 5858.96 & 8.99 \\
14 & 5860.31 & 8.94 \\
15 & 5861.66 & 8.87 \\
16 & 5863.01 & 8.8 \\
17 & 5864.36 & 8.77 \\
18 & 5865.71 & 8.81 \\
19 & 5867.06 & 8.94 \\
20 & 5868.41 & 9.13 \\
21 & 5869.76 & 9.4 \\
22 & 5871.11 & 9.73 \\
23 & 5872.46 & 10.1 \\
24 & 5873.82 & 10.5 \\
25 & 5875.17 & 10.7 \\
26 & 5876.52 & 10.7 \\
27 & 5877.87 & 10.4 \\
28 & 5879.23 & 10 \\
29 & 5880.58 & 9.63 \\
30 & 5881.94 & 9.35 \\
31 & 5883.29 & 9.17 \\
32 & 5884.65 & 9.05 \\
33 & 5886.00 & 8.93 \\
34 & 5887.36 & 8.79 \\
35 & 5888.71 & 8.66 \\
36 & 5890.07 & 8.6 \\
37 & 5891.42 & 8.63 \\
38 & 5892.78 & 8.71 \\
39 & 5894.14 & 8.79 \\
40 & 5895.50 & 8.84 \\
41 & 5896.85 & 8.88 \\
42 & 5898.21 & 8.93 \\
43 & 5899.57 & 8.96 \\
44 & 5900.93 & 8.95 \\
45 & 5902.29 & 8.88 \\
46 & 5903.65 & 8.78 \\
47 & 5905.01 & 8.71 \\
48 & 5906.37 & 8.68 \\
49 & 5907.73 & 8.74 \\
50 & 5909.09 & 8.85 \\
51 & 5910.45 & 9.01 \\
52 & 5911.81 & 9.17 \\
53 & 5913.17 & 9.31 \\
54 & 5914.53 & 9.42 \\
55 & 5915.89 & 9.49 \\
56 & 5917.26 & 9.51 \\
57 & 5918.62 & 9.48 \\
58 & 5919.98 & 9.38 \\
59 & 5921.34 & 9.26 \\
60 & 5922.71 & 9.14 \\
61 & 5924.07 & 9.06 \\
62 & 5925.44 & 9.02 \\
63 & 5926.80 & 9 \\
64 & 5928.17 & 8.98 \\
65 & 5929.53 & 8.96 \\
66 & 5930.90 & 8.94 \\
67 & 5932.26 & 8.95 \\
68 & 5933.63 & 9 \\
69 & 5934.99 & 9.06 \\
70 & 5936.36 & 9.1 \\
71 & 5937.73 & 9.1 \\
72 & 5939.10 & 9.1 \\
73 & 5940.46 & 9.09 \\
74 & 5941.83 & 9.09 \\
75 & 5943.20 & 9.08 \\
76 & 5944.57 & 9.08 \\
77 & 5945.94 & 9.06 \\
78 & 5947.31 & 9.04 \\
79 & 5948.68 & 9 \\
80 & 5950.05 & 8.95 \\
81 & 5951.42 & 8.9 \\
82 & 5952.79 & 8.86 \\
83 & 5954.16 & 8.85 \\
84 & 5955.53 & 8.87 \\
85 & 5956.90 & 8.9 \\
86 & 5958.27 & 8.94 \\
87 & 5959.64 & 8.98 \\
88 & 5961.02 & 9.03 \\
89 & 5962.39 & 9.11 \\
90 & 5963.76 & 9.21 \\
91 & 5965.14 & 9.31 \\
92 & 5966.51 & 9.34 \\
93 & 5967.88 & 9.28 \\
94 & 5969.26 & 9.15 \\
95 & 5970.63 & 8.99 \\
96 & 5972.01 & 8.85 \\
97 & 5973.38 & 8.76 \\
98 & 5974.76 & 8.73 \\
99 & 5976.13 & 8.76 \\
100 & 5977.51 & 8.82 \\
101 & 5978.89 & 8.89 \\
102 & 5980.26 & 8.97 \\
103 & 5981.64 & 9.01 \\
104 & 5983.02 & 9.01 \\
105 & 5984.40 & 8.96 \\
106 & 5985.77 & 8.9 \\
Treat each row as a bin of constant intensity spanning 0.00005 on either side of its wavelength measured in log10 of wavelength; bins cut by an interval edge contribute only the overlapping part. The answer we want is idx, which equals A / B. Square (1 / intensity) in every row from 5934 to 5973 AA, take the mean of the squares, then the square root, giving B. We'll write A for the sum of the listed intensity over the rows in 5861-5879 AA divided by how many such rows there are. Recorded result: 86.9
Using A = 9.60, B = 0.1106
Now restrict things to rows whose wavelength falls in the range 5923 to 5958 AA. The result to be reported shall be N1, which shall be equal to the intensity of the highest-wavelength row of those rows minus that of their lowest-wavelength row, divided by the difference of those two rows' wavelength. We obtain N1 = 0.00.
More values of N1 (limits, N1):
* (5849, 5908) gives -0.01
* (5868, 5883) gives 0.02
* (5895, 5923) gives 0.01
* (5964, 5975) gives -0.06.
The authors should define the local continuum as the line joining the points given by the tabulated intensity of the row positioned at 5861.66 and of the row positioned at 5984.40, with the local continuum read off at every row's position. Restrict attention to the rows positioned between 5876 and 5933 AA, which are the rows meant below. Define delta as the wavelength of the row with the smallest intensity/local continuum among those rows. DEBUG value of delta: 5890.07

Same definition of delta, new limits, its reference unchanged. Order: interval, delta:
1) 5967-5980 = 5974.76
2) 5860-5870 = 5864.36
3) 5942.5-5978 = 5974.76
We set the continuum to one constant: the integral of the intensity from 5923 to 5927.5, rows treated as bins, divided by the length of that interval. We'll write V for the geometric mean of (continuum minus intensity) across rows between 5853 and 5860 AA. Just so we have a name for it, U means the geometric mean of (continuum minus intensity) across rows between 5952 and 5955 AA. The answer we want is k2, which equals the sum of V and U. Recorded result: 0.25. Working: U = 0.18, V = 0.078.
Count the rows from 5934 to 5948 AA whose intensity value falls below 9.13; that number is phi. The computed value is 10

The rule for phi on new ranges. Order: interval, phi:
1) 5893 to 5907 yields 10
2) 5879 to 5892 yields 6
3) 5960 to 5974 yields 5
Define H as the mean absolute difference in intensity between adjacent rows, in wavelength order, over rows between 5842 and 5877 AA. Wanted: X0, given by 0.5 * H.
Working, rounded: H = 0.12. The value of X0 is 0.059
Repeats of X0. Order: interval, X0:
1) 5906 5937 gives 0.035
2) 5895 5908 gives 0.026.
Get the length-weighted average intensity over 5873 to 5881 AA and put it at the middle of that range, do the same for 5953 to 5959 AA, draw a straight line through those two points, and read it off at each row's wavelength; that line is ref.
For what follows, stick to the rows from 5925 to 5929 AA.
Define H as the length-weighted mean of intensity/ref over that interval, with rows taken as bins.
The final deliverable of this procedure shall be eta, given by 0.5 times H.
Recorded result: 0.48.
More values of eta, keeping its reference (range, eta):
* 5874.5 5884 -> 0.48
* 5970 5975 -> 0.51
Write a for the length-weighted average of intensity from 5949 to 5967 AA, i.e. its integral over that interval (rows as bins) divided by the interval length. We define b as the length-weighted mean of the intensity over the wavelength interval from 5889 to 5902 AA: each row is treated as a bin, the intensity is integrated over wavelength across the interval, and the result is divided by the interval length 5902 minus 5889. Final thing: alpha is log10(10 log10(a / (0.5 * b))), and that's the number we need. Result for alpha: 0.493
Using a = 9.02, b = 8.8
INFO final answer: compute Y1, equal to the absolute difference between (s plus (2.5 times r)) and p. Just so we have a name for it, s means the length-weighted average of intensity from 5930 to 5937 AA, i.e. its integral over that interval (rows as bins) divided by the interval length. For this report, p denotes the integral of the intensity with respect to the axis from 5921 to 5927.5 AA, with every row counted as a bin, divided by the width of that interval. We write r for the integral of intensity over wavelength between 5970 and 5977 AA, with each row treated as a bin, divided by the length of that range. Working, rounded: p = 9.07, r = 8.8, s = 9.01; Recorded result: 22.0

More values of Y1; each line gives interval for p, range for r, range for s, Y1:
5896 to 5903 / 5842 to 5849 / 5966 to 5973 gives 23.7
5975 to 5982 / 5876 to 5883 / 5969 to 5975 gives 24.9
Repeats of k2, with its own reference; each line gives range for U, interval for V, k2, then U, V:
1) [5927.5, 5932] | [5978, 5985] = 0.12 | 0.07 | 0.049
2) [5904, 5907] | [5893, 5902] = 0.46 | 0.34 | 0.127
